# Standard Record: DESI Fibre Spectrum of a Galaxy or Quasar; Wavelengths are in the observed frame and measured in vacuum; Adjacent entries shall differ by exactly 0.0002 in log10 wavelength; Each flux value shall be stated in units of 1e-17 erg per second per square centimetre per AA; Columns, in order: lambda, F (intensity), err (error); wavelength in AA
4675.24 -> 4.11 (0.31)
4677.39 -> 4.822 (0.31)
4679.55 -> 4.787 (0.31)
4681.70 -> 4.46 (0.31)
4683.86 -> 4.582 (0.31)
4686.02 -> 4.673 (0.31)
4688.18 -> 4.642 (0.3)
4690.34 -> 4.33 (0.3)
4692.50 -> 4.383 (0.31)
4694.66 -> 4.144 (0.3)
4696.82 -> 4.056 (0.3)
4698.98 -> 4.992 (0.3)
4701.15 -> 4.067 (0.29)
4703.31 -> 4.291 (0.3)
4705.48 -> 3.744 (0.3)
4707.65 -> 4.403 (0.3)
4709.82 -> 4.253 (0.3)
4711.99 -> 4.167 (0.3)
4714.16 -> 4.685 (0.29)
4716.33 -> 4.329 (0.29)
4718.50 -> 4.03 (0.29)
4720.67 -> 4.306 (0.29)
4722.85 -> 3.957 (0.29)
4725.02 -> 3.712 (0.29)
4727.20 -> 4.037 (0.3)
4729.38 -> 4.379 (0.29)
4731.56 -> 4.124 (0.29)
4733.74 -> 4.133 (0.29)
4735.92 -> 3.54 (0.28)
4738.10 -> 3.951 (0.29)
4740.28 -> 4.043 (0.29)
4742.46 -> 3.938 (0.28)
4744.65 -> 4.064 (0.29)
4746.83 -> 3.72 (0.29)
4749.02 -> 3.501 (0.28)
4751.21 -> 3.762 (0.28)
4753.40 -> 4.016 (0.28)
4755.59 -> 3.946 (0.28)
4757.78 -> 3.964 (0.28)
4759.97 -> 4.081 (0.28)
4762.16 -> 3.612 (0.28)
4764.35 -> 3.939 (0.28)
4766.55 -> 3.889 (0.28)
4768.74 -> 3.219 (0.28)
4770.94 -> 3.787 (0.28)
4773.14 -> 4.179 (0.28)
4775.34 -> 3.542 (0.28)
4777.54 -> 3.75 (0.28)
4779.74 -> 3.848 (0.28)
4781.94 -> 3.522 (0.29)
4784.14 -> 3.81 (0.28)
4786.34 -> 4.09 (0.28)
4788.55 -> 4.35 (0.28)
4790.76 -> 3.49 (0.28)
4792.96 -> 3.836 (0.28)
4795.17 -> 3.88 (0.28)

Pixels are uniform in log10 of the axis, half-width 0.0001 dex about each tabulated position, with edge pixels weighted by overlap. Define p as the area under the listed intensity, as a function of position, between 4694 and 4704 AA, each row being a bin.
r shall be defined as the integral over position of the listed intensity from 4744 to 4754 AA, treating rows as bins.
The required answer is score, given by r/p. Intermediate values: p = 43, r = 38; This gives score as 0.88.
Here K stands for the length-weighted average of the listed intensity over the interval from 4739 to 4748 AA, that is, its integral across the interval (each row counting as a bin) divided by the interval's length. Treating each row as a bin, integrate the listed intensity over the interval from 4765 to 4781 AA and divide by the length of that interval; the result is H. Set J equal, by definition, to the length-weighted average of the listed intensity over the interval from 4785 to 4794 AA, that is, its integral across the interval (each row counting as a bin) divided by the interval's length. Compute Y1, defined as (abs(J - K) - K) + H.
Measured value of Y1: -0.19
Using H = 3.75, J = 3.9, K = 3.94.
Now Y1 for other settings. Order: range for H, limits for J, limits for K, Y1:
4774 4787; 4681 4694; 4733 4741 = 0.45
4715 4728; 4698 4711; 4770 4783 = 0.81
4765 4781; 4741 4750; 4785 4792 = -0.07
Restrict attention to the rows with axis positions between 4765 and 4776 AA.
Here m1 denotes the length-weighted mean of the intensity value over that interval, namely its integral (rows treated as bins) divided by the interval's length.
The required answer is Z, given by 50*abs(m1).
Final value 187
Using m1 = 3.7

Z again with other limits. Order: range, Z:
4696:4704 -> 218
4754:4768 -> 195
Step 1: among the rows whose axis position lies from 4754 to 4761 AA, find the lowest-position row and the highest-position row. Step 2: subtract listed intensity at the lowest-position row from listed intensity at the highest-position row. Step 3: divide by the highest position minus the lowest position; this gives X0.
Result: 0.03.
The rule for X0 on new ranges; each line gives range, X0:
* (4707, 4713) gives -0.05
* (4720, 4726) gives -0.14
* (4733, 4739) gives -0.04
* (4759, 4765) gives -0.03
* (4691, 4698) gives -0.08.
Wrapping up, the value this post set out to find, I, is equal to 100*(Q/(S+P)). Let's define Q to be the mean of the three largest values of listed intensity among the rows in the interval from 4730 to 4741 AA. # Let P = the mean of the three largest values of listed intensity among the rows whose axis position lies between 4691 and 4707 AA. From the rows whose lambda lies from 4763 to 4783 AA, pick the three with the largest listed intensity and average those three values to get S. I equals 48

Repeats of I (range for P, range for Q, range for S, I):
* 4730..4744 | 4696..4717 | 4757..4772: 58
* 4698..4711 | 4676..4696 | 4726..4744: 54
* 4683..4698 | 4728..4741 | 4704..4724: 46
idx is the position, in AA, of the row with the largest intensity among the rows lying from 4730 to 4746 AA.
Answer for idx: 4733.74 AA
